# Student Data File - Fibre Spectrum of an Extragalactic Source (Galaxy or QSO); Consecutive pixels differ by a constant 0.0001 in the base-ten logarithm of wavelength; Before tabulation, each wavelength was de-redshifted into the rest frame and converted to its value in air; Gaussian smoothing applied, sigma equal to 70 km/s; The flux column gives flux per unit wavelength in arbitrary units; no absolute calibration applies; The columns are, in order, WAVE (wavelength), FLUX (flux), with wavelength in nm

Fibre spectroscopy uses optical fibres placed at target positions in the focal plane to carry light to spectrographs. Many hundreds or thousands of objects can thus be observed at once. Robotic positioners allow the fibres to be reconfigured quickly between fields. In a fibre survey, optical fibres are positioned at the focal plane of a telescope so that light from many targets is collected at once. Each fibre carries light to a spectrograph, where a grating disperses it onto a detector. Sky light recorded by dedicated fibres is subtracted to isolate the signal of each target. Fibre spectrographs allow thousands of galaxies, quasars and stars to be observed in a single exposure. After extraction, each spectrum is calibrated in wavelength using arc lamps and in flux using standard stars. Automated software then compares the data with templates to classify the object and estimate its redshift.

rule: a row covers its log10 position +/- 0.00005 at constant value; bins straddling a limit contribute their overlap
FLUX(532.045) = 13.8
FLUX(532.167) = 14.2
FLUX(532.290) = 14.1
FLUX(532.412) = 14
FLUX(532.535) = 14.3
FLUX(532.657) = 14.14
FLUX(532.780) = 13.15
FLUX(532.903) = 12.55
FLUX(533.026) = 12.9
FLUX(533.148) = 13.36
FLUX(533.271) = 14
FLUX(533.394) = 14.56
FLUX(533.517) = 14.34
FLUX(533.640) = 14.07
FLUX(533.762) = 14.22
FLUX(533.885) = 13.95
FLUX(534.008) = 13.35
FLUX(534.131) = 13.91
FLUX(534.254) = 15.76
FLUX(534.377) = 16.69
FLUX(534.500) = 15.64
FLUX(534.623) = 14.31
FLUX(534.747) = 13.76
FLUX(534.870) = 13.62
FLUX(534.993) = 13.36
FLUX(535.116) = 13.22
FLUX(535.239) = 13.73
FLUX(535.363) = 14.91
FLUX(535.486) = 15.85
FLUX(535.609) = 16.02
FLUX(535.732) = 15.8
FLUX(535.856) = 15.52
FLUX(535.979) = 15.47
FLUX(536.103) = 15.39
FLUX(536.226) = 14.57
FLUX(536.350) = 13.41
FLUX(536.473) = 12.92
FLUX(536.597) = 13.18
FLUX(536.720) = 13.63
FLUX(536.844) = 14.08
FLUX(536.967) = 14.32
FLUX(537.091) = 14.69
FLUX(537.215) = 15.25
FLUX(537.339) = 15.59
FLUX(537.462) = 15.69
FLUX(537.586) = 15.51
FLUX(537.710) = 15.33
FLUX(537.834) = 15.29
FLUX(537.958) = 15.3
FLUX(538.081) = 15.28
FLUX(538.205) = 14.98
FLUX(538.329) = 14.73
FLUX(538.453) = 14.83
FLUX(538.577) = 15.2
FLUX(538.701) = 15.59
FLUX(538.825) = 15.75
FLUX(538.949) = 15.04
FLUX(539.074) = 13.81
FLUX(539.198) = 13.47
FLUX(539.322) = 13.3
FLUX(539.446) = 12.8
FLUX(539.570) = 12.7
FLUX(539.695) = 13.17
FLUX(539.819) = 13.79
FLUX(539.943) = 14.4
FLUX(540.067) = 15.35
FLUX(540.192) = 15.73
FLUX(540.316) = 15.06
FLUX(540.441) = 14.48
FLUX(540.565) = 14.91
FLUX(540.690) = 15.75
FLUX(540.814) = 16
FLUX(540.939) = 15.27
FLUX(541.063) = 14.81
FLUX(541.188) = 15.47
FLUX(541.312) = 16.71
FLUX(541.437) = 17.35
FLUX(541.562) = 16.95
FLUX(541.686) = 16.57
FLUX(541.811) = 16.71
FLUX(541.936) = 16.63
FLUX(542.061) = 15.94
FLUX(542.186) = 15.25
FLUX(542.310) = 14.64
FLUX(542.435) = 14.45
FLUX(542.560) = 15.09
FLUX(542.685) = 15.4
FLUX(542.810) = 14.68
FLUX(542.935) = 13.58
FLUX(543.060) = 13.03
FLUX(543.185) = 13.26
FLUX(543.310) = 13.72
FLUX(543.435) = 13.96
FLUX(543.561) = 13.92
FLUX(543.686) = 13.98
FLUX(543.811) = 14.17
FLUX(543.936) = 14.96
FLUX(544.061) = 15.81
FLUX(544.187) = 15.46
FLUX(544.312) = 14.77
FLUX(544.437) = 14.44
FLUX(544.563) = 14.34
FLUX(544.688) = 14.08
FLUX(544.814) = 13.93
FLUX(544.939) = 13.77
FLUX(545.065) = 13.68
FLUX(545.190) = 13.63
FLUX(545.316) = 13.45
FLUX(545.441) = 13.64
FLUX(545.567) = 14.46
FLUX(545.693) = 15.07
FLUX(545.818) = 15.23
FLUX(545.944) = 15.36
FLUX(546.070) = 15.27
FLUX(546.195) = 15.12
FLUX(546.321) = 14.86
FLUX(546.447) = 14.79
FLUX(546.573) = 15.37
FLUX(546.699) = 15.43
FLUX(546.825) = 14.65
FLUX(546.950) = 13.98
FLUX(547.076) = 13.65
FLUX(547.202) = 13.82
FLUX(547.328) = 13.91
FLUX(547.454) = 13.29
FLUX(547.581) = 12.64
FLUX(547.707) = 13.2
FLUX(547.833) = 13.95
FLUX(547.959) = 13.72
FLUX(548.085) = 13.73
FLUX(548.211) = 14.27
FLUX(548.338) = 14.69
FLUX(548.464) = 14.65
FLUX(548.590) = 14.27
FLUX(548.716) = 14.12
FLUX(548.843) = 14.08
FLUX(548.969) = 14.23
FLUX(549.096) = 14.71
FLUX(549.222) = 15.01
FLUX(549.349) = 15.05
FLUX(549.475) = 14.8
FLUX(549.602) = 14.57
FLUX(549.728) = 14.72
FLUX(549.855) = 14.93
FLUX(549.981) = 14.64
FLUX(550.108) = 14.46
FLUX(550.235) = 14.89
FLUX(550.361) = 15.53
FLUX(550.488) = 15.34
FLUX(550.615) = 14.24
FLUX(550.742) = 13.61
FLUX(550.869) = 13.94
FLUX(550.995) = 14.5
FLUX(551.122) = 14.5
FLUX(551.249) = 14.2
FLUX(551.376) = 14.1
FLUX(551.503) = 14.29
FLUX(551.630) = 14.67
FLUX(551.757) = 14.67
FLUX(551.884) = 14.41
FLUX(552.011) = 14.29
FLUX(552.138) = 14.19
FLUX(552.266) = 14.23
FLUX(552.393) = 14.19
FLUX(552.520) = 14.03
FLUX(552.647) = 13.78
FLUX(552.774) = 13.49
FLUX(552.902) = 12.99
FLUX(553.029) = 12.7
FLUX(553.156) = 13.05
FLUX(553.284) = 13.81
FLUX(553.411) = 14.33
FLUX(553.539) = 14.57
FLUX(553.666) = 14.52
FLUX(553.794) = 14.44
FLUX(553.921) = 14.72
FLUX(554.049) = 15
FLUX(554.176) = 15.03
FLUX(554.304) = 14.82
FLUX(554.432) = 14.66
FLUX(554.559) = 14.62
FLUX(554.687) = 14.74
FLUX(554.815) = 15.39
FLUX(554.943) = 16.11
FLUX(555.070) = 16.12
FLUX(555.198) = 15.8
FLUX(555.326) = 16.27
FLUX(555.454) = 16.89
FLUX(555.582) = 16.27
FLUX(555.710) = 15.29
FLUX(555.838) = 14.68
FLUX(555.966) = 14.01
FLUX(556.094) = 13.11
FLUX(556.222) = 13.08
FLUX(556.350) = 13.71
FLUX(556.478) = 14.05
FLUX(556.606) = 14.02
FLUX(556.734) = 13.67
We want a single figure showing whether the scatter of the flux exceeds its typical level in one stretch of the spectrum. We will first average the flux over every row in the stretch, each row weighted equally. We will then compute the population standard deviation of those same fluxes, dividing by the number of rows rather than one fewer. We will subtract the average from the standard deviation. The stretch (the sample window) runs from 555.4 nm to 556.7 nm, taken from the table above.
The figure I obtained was -13.3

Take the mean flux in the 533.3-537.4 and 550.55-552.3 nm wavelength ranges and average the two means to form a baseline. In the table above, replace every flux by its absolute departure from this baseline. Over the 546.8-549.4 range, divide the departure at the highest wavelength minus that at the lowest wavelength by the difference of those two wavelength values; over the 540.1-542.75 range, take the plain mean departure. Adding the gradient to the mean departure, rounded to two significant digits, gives 1.4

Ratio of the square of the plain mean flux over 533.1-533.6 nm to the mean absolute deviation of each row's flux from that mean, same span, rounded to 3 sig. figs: 514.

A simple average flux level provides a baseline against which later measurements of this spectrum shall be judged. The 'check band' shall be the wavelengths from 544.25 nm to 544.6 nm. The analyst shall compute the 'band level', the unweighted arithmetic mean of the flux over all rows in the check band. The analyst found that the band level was 14.52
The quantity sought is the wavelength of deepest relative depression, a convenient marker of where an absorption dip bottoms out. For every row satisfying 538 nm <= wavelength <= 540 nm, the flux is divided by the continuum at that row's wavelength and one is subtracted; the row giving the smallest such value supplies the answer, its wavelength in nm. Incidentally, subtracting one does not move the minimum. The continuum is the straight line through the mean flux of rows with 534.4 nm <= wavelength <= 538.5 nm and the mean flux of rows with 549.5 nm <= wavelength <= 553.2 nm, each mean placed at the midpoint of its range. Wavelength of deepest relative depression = 539.570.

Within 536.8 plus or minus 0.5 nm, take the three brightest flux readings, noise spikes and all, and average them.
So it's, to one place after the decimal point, 14.8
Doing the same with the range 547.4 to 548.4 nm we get 14.3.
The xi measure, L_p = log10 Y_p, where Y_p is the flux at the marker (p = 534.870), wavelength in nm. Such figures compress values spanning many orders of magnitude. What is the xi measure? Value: 1.13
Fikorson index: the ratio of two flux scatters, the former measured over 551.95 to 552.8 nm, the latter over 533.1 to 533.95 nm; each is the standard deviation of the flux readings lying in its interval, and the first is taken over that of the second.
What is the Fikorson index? 0.77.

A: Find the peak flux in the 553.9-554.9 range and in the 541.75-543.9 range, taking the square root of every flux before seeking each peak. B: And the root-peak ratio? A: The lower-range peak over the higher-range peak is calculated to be 1.04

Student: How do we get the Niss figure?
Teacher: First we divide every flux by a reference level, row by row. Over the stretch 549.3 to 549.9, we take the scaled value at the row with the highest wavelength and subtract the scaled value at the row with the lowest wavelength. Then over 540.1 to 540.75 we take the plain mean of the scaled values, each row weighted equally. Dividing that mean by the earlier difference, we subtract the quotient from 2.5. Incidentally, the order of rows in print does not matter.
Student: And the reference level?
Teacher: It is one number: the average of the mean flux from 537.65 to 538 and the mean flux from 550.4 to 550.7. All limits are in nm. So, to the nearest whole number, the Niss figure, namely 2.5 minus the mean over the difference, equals 129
